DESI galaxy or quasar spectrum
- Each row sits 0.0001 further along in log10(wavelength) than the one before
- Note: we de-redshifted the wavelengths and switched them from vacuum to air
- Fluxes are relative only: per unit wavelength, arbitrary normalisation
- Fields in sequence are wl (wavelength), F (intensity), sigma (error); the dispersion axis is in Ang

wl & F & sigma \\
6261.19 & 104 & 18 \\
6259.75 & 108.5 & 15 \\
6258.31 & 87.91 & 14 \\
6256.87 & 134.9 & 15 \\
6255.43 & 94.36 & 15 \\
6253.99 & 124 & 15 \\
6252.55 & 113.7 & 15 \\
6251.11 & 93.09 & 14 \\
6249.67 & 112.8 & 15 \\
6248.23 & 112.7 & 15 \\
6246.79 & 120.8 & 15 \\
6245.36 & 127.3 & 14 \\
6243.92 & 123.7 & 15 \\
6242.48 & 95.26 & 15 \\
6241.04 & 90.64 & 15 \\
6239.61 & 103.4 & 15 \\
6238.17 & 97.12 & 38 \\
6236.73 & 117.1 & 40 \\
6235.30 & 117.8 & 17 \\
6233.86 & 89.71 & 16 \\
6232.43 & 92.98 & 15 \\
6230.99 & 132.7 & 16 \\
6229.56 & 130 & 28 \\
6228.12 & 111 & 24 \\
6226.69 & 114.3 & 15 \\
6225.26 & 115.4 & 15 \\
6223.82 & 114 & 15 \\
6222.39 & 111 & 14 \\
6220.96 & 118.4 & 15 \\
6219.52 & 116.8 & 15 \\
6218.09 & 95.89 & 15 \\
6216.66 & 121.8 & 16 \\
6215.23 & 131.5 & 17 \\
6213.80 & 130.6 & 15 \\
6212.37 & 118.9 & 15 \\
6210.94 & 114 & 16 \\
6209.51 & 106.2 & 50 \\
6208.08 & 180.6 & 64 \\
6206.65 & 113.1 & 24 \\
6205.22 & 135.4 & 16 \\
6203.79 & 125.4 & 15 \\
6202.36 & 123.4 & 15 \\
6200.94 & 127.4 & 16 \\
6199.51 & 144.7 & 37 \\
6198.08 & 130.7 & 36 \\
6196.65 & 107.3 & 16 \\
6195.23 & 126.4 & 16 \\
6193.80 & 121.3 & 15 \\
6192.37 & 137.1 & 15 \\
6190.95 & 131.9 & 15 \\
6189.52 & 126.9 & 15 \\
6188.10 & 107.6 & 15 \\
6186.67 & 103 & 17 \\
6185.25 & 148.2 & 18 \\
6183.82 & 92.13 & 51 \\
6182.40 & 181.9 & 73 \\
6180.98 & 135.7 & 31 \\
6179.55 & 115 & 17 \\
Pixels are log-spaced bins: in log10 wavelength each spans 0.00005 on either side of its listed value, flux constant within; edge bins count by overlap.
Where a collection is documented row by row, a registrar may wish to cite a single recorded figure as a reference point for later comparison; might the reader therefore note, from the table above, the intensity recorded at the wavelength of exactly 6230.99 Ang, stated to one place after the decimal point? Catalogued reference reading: 132.7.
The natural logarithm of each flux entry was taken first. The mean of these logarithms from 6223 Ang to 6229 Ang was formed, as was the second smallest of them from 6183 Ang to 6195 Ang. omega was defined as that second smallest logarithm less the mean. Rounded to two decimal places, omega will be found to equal -0.10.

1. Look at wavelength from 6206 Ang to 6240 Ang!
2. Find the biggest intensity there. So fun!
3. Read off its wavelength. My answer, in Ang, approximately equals 6208.08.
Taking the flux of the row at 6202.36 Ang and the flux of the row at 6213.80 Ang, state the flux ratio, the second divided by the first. 1.1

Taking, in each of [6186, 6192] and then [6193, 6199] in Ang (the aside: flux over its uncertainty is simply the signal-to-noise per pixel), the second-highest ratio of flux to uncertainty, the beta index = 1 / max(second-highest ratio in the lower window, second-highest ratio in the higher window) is 0.118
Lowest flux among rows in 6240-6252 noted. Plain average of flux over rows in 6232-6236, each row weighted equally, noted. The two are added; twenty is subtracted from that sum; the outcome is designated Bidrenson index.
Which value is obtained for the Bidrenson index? 171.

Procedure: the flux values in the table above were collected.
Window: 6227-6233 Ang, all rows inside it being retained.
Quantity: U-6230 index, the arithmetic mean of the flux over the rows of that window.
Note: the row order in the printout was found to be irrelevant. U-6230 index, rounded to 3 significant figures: 117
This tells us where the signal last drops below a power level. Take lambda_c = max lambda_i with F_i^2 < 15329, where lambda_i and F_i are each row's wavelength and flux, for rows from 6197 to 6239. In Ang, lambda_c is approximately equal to 6238.17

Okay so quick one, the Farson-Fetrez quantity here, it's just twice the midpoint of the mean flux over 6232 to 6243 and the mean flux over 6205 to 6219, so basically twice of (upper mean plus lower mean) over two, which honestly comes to 225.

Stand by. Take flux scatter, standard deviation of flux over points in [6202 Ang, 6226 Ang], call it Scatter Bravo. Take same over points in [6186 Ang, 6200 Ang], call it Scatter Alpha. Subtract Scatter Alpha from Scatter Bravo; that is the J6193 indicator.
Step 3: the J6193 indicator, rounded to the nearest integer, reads 4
